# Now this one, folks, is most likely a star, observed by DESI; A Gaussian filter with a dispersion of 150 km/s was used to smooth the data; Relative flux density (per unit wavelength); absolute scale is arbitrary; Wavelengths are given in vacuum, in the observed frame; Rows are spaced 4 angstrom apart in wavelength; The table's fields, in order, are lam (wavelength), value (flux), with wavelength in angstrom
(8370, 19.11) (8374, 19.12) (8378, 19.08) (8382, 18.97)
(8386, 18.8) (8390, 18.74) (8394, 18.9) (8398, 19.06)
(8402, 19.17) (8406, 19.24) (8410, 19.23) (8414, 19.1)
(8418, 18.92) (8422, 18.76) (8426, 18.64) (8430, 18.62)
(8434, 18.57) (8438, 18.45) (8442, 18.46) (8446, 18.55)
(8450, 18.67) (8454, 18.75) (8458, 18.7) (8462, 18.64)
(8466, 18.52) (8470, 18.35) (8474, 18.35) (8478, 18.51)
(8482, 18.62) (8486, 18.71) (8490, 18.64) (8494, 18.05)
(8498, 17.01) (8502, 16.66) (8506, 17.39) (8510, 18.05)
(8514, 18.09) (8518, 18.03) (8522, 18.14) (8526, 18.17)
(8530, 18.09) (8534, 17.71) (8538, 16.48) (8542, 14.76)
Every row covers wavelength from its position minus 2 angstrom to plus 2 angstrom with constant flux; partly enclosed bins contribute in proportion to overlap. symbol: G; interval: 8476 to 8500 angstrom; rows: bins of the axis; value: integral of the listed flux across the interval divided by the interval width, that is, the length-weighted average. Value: 18.3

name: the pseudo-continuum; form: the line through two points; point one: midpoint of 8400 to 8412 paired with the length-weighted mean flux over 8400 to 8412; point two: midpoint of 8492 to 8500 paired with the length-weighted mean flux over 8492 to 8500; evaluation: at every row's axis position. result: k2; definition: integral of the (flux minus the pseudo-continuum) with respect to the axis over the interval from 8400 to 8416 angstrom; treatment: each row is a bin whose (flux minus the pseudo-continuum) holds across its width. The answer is 0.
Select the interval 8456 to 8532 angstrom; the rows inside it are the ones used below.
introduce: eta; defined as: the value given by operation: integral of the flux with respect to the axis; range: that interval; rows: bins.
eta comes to 1379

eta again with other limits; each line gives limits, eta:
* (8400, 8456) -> 1053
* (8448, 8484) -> 668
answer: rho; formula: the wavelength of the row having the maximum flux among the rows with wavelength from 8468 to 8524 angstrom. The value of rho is 8486 angstrom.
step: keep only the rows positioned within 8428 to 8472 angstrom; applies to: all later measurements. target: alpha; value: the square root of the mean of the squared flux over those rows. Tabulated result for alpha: 18.6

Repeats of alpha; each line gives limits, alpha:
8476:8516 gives 18.0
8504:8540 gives 17.8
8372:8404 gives 19.0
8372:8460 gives 18.8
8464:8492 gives 18.5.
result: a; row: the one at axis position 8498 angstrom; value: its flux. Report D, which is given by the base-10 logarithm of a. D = 1.23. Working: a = 17.01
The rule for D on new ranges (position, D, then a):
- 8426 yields 1.27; 18.64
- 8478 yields 1.27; 18.51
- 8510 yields 1.26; 18.05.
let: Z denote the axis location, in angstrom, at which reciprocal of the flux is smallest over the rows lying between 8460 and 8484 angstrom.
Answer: 8462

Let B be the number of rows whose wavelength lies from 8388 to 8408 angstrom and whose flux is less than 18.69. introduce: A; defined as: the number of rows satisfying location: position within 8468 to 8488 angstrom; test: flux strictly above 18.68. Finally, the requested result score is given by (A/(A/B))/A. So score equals 0.0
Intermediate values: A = 1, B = 0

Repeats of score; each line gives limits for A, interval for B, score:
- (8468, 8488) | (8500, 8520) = 5.0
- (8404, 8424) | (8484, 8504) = 0.8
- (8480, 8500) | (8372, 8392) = 0.0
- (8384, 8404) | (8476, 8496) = 0.8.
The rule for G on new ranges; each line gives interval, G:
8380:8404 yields 18.9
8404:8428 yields 19.0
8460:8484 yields 18.5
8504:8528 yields 18.0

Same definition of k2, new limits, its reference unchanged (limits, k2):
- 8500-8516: 4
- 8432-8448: -1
